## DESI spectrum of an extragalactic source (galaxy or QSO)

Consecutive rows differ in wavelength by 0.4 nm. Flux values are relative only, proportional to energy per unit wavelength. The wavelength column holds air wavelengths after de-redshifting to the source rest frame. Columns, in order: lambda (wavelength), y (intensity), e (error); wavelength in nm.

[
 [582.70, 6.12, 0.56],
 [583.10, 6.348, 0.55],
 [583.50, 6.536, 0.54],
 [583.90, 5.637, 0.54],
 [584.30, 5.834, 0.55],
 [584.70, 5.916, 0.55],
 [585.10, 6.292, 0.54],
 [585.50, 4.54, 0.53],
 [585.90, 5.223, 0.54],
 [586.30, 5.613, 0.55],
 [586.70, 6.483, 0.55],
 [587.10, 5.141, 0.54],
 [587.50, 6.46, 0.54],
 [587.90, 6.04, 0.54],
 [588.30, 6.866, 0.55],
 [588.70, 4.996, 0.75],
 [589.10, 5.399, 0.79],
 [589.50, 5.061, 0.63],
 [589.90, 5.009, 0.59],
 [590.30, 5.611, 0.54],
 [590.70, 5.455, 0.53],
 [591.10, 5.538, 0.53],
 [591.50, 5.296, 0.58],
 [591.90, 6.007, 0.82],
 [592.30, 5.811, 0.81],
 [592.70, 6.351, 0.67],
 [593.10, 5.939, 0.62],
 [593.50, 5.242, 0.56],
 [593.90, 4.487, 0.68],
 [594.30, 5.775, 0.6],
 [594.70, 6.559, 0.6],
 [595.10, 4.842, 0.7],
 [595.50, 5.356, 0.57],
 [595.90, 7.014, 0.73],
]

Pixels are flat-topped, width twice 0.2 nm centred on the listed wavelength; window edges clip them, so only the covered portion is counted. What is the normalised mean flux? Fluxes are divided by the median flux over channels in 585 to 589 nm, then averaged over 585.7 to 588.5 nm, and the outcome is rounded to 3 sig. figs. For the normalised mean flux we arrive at 1.03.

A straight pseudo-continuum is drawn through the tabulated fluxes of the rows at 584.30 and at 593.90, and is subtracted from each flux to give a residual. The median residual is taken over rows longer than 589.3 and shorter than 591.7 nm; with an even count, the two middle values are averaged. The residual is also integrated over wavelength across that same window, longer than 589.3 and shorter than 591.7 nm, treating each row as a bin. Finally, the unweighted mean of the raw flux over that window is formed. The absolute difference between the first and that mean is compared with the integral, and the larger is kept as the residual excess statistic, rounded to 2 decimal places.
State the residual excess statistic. 4.83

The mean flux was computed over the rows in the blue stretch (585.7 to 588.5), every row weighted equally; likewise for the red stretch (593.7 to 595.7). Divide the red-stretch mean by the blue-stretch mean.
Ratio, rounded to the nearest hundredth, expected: 0.90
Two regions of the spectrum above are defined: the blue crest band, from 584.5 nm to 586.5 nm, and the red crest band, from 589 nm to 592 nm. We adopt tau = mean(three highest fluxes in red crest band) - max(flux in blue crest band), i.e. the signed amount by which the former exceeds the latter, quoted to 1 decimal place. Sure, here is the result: -0.6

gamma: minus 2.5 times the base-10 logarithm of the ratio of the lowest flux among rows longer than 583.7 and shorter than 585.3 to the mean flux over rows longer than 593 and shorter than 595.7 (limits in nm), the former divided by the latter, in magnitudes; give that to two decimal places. -0.04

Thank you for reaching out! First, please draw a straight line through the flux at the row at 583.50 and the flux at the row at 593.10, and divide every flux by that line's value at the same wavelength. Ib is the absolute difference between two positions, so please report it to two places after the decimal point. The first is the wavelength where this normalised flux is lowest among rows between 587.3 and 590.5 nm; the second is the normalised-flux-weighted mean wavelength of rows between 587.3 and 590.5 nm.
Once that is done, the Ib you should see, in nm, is 0.14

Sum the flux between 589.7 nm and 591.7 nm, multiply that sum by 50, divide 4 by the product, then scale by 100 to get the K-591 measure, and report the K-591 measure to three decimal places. 0.297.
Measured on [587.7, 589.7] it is 0.282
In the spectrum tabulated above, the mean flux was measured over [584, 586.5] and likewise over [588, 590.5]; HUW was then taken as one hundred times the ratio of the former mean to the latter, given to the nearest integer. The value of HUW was 101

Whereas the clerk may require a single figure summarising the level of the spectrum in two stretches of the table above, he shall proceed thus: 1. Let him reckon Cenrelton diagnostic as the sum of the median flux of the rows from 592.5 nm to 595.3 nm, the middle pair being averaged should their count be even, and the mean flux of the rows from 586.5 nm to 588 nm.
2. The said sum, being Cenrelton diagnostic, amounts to 11.8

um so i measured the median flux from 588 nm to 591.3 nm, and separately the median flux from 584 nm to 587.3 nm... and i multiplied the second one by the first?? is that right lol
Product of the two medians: 31.1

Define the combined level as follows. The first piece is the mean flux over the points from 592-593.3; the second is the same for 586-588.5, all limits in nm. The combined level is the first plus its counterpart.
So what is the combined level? 12.1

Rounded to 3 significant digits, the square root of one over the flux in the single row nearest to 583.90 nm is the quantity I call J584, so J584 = 0.421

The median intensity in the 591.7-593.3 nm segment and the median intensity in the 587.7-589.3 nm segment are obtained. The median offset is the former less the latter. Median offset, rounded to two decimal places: 0.25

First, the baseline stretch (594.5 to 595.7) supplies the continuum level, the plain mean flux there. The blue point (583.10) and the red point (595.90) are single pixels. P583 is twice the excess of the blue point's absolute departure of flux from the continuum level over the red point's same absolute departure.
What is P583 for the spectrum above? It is -1.3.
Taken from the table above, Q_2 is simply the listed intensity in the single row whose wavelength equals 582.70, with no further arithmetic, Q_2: 6.12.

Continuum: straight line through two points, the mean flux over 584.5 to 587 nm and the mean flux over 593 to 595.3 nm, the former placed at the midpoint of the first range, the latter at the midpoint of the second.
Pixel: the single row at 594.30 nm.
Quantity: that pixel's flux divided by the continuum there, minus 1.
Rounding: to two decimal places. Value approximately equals 0.06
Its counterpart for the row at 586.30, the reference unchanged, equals -0.01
